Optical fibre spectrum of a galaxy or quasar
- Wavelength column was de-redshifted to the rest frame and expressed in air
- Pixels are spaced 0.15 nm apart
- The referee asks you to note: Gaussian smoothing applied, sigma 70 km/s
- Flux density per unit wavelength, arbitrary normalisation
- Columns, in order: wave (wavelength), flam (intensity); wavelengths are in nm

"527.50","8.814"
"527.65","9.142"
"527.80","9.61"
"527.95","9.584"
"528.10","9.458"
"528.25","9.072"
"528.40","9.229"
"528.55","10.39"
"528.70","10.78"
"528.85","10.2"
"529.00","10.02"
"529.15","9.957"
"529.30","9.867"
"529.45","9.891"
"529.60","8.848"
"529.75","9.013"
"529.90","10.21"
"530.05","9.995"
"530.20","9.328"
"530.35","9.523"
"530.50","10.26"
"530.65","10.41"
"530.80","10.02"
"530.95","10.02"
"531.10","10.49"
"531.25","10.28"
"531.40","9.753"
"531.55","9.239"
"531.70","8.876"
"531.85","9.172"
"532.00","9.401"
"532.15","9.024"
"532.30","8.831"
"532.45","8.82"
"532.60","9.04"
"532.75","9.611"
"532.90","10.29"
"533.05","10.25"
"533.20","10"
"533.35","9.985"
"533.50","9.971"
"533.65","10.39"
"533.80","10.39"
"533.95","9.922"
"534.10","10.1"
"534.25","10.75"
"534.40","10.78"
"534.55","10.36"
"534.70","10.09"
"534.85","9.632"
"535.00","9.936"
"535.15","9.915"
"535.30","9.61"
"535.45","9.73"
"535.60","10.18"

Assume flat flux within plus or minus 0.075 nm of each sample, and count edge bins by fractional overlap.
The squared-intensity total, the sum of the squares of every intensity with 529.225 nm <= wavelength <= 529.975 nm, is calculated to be 459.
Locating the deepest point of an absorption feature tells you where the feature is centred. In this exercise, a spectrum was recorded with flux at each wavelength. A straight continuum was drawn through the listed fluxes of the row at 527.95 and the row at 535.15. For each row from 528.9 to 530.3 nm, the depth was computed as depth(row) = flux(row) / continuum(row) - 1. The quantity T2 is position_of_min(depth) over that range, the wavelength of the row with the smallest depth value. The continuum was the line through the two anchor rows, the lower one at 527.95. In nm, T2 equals 529.60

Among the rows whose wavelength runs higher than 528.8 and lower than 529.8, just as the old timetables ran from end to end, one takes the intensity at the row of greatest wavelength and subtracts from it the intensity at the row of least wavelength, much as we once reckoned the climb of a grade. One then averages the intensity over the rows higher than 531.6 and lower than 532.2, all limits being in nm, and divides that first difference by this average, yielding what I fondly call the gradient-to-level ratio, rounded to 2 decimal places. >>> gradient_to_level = -0.13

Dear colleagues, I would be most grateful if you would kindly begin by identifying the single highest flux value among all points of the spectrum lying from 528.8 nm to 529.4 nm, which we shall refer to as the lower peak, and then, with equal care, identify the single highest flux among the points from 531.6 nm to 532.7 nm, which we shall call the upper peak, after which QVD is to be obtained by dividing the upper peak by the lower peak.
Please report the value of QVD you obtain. 0.92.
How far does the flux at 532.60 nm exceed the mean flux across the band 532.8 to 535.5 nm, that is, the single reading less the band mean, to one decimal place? -1.1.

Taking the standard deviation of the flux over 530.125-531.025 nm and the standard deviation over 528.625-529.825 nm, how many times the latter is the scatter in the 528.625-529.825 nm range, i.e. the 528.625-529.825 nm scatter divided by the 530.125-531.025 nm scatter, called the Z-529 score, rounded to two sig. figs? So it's 1.5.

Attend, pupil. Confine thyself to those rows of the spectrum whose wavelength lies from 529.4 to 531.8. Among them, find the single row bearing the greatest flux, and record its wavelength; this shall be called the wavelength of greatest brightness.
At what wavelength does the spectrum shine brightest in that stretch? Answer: 531.10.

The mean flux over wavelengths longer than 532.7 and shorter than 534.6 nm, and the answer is 10.22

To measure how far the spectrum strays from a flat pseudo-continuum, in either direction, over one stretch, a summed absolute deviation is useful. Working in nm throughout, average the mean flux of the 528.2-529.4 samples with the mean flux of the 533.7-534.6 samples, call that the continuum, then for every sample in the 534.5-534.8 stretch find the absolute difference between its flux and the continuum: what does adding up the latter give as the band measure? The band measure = 0.27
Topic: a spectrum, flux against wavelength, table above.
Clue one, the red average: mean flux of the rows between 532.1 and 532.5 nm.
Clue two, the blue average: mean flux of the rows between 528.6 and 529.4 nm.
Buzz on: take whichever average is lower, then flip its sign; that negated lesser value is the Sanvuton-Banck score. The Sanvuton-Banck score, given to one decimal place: -8.9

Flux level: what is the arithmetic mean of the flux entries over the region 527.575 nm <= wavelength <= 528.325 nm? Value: 9.4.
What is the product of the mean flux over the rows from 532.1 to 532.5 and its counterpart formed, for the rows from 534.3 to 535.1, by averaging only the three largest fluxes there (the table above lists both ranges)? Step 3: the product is 93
